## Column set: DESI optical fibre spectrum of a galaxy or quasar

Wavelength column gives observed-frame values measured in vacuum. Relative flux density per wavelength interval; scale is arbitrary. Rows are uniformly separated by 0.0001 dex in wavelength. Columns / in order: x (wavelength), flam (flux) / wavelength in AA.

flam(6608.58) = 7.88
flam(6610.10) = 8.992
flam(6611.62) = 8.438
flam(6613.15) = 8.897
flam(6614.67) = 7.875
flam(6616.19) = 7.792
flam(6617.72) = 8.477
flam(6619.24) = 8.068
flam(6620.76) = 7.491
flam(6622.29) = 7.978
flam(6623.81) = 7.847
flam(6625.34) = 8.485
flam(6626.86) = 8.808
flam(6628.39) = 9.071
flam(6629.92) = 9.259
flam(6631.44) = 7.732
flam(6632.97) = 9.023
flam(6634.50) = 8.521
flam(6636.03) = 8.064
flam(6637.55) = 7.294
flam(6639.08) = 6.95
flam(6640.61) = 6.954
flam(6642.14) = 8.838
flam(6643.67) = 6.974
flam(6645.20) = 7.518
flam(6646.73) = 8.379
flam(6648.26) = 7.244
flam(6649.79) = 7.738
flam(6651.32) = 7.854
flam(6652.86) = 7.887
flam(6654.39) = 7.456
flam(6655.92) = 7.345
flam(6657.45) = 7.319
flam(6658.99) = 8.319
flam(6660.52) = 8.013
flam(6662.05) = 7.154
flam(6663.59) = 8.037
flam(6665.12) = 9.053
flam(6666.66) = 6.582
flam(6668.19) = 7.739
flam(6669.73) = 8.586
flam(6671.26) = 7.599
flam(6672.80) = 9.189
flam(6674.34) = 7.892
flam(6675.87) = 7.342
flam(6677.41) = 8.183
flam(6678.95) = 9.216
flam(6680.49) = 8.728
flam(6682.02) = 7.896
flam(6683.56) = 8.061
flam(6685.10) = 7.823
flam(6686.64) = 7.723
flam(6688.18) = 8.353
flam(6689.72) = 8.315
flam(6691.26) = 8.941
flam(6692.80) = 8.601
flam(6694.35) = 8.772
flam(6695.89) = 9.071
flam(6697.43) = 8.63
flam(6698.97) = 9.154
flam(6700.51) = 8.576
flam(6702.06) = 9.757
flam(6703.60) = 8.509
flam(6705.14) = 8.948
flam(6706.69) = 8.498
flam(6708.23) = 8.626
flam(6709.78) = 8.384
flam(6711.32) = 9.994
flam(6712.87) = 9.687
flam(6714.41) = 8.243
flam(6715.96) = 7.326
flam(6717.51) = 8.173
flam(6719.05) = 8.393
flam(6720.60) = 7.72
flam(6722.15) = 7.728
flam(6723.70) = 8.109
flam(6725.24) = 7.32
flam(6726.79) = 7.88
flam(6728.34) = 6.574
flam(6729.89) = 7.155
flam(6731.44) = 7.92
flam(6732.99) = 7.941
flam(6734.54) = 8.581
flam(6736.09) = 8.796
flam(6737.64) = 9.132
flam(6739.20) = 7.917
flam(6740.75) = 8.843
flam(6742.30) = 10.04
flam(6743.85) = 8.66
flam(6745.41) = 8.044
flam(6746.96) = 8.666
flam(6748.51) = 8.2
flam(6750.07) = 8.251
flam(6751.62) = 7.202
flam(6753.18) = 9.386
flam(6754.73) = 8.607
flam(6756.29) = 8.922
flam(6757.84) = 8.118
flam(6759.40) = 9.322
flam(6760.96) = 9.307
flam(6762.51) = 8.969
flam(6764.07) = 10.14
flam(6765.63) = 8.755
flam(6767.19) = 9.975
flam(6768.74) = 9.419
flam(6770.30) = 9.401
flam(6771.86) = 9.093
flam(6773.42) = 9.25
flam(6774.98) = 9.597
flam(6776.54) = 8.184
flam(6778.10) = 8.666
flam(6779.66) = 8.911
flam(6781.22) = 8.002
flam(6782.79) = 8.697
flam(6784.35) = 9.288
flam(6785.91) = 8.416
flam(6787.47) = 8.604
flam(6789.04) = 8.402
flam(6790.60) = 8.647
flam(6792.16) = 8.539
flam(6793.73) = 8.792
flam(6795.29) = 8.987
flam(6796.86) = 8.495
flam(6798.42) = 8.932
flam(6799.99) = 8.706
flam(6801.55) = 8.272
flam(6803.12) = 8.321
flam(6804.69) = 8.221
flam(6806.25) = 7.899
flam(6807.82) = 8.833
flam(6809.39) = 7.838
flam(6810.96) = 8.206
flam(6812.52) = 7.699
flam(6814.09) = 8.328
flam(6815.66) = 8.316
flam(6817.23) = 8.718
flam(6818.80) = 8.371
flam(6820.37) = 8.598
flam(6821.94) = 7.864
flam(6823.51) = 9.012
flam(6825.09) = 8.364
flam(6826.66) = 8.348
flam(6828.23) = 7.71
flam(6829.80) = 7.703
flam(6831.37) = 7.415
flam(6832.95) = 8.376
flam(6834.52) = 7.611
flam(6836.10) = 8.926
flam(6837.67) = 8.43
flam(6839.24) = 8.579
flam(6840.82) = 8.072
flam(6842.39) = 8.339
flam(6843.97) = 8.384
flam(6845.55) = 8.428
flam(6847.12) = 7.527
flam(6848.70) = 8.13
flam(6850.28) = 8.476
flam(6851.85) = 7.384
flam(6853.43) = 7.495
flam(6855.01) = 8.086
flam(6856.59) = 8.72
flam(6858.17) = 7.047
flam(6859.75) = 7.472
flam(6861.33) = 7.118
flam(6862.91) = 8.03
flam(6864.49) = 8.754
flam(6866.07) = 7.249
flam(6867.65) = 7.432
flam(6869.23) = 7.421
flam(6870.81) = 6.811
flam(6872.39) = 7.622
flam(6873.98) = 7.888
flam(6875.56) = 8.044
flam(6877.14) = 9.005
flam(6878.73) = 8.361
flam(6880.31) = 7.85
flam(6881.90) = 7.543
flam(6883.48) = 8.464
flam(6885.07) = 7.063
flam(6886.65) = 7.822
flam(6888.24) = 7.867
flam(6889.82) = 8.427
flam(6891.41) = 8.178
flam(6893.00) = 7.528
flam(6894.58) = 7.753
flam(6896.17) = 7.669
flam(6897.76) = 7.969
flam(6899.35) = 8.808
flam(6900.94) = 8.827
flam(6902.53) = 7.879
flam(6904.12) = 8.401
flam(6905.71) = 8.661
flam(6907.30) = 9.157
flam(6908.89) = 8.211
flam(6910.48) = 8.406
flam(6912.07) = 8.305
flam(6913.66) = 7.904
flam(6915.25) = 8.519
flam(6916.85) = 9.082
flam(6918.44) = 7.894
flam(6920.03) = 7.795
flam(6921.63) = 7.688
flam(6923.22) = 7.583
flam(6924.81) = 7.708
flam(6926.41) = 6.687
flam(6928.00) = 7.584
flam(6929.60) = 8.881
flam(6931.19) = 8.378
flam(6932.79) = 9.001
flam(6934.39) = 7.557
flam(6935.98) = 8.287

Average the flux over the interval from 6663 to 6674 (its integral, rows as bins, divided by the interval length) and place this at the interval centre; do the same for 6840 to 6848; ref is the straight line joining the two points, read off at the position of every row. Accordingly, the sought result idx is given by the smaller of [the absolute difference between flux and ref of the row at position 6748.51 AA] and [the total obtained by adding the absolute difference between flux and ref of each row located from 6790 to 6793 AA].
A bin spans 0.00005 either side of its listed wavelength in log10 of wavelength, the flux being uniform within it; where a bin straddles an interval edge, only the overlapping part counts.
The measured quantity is 0.077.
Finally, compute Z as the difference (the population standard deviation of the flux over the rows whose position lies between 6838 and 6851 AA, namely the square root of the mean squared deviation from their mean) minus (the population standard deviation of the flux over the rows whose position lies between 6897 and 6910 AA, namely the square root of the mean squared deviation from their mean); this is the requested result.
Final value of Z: -0.11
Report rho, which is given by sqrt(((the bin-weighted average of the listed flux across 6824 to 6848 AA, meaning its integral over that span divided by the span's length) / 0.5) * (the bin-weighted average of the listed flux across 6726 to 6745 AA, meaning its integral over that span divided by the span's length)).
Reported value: 11.62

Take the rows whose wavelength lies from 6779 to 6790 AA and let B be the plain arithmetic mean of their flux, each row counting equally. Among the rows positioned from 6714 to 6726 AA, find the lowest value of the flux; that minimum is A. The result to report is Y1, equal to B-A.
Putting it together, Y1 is 1.30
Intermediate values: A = 7.32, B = 8.6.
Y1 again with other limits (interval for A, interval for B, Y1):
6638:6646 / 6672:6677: 1.19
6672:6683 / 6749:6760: 1.20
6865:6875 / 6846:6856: 1.04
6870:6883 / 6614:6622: 1.13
